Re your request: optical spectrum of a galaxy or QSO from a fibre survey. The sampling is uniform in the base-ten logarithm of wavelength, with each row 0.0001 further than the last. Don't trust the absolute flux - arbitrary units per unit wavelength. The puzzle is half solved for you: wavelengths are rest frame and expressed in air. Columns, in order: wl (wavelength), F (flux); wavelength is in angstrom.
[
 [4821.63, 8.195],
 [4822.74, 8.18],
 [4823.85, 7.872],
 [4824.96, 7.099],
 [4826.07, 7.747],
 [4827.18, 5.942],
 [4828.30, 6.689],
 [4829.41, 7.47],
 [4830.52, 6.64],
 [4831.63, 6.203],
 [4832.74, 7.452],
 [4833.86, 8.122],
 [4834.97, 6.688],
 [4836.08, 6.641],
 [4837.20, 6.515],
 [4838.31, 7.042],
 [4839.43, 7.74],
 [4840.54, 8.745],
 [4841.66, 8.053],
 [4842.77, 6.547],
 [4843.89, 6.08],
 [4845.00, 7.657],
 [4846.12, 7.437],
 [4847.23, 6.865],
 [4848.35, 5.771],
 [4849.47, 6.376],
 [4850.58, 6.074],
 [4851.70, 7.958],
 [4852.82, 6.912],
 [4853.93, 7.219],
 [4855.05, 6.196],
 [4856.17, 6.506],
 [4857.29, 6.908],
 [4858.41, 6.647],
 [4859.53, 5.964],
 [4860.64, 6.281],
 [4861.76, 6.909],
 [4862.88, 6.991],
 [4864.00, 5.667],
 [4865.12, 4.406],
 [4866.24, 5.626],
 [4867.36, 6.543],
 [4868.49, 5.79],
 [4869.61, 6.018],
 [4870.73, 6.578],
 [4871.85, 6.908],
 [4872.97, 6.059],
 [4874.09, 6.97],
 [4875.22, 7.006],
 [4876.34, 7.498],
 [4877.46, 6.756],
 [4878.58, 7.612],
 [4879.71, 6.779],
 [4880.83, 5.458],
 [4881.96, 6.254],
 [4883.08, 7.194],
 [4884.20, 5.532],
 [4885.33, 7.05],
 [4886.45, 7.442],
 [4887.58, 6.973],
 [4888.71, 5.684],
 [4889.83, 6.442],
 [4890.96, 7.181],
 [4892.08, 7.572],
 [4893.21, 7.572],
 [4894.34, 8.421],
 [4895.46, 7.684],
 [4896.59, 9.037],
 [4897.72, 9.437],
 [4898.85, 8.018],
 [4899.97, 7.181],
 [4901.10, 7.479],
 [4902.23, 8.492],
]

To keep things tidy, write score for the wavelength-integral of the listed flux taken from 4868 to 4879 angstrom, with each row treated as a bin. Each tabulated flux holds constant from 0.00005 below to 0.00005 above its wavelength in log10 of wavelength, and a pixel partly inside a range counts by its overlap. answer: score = 73.9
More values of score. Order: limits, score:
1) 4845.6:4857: 76.8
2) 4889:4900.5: 89.8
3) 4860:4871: 66.7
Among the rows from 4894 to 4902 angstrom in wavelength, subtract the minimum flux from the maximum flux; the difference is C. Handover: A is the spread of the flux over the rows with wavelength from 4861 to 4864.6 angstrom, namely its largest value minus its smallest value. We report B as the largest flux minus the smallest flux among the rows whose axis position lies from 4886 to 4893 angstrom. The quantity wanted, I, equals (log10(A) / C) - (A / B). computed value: -0.65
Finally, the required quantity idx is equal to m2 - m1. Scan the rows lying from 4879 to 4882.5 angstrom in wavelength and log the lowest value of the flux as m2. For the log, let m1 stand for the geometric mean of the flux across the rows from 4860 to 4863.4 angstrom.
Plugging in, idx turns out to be -1.3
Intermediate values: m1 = 6.72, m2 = 5.458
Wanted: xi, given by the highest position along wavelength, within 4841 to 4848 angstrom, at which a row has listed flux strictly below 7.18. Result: 4847.23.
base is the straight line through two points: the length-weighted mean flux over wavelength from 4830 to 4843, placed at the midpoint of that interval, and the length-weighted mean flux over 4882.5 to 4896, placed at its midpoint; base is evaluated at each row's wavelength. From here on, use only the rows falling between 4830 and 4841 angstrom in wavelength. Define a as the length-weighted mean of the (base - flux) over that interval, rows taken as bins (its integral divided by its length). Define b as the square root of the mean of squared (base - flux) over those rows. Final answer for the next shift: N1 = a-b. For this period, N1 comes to -0.7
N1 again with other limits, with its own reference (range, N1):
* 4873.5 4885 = -0.4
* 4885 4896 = -0.9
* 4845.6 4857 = -0.3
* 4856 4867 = -0.3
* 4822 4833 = -0.6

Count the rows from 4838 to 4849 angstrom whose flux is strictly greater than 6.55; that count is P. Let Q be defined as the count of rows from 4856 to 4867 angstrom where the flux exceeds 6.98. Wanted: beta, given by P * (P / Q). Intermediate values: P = 7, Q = 1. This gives 49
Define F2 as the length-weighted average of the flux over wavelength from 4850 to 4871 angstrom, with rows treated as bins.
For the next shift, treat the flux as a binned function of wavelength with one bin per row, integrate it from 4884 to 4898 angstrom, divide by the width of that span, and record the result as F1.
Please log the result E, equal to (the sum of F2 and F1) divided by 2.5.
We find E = 5.51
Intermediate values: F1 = 7.39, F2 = 6.4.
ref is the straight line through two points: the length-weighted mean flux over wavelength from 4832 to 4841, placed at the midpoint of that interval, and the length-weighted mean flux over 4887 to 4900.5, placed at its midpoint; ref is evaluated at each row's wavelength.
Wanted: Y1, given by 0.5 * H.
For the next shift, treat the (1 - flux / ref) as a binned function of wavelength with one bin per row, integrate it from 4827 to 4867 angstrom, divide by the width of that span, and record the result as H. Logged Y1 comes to 0.042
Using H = 0.08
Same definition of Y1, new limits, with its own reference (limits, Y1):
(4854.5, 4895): 0.061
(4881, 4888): 0.059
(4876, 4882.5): 0.055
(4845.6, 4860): 0.049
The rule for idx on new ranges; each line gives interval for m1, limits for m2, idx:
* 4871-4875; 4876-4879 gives 0.1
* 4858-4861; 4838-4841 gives 0.8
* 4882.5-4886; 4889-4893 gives -0.1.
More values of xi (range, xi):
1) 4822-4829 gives 4828.30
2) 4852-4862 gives 4861.76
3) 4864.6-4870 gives 4869.61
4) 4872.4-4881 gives 4880.83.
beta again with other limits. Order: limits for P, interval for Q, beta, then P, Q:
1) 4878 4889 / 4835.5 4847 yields 6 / 6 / 6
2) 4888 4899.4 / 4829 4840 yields 13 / 8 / 5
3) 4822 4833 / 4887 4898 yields 9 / 8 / 7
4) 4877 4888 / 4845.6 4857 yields 16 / 7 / 3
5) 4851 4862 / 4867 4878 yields 18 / 6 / 2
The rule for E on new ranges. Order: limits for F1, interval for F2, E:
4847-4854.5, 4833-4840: 5.55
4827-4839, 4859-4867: 5.15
